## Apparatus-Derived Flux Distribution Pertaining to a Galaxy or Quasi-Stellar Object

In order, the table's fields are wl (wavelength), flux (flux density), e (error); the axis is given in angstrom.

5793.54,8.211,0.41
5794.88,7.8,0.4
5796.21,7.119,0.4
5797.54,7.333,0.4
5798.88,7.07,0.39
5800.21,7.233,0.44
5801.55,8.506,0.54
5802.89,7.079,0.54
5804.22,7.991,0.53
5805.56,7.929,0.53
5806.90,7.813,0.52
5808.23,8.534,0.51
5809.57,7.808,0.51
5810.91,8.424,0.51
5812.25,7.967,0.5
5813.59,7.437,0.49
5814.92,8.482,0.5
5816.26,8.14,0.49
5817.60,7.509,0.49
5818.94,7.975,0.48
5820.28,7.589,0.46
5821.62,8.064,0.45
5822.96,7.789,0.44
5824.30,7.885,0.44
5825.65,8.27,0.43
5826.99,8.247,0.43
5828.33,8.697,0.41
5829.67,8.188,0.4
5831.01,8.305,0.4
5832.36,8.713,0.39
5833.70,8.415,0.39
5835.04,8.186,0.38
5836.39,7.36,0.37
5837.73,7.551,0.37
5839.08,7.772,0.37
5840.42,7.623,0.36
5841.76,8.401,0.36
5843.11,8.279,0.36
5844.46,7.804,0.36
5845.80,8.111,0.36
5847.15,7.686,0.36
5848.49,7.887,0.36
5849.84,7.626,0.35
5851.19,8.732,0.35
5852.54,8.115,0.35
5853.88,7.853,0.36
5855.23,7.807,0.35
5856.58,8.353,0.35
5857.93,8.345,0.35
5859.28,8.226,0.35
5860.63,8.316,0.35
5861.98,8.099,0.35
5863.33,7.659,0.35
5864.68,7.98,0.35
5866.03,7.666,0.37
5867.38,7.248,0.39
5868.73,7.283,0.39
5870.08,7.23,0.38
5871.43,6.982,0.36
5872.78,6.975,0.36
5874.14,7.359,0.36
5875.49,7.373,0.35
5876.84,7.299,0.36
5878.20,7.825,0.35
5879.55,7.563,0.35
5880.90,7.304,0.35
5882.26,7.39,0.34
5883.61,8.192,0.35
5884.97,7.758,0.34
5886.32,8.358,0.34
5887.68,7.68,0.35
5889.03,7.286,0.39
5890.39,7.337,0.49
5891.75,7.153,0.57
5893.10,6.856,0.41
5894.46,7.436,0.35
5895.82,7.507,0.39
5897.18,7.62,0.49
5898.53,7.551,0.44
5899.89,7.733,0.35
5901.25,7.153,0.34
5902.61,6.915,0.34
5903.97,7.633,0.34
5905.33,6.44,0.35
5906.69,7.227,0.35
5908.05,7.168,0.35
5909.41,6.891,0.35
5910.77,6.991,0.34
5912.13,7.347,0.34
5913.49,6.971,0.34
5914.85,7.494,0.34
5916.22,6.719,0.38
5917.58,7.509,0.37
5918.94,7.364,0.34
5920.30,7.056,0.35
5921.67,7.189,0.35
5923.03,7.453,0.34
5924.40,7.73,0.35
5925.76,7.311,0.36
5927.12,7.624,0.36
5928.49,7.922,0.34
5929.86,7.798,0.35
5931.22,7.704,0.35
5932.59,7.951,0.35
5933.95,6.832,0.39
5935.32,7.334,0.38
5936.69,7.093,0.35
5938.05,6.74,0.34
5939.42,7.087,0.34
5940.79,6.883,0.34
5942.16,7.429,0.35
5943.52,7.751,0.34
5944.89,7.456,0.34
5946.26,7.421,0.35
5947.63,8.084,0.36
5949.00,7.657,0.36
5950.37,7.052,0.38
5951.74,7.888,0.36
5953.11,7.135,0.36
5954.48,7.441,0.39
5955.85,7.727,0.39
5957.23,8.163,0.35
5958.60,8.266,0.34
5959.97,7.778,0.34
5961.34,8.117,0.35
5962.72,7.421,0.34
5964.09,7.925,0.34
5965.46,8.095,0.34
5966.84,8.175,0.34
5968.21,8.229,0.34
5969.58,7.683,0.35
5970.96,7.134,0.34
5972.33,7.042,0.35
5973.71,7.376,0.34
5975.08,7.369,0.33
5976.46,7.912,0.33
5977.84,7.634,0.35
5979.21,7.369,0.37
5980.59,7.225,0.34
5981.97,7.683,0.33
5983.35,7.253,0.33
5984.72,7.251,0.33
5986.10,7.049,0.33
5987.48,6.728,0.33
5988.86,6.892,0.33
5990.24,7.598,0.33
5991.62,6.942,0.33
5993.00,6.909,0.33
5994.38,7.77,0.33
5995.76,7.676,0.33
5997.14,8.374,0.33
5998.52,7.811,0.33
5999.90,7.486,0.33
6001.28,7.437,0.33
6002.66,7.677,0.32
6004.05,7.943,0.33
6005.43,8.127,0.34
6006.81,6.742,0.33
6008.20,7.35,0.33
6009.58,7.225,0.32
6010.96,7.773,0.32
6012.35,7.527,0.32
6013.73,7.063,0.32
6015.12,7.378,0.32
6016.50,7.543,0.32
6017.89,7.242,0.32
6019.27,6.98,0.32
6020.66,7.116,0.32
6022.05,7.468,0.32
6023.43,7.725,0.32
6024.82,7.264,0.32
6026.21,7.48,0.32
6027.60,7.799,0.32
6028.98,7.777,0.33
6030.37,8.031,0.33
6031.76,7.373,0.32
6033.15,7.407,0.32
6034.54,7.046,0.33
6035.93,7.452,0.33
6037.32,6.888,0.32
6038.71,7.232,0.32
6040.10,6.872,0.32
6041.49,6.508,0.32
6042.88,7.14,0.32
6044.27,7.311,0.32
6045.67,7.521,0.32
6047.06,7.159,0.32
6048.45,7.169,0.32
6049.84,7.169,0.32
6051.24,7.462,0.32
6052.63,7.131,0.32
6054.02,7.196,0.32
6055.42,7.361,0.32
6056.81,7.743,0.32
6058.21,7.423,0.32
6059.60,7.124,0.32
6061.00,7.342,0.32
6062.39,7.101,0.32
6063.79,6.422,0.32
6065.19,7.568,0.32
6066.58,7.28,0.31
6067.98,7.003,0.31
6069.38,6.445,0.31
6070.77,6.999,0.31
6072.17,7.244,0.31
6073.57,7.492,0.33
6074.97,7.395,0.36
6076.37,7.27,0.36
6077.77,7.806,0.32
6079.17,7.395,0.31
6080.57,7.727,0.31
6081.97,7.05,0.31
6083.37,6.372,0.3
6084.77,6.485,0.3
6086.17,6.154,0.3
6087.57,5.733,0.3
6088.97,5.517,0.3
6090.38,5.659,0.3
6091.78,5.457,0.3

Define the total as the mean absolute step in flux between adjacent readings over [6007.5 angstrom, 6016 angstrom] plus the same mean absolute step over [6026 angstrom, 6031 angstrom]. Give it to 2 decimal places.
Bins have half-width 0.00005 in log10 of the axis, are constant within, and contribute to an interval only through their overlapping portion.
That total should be 0.54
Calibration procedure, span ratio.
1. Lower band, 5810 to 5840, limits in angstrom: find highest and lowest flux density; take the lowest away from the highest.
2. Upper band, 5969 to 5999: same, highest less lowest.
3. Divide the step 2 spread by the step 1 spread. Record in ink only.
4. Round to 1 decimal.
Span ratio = 1.2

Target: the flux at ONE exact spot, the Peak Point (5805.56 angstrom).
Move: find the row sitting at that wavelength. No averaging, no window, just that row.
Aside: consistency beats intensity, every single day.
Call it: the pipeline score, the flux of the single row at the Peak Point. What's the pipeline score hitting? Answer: 7.929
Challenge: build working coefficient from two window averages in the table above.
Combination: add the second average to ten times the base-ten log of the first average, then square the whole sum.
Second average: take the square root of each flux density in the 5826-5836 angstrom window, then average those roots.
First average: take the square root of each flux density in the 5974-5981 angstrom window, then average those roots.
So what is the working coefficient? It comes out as 53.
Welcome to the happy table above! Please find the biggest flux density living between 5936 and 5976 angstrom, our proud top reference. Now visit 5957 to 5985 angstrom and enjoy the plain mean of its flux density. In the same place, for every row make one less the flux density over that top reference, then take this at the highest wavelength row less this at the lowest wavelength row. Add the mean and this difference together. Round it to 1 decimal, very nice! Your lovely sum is 7.8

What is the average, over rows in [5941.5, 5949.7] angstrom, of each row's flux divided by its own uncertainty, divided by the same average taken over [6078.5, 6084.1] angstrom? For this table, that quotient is 0.94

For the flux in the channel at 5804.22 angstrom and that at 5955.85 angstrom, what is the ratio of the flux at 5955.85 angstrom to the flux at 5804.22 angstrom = 0.97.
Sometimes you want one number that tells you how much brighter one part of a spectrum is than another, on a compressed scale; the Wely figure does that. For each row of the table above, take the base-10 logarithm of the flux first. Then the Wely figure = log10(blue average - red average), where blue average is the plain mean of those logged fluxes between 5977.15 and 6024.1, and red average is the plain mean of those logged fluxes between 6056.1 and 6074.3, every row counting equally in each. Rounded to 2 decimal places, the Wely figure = -1.84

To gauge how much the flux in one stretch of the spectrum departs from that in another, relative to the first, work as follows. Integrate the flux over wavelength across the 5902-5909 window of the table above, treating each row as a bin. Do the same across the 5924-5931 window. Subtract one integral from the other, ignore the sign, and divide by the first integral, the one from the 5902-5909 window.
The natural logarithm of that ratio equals -2.4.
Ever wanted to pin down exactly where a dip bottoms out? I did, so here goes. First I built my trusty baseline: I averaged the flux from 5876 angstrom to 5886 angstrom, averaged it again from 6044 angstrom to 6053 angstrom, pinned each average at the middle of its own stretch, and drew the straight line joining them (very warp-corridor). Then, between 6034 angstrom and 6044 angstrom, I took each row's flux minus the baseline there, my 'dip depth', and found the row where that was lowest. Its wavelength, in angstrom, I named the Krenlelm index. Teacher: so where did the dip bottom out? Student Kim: 6041.49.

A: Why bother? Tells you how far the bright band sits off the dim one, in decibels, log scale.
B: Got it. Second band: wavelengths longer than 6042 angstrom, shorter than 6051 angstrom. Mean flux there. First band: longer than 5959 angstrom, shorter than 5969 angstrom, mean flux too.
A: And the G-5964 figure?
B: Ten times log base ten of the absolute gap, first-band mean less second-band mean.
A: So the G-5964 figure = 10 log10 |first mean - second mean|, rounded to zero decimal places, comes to -1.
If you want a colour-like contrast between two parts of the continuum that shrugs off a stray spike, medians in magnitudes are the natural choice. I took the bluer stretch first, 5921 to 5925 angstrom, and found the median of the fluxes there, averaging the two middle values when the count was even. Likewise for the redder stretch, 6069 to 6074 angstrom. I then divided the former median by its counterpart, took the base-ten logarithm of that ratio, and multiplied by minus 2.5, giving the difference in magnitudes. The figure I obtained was -0.05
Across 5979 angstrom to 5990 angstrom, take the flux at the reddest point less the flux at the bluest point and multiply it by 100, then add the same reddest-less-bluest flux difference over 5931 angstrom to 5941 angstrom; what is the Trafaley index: -49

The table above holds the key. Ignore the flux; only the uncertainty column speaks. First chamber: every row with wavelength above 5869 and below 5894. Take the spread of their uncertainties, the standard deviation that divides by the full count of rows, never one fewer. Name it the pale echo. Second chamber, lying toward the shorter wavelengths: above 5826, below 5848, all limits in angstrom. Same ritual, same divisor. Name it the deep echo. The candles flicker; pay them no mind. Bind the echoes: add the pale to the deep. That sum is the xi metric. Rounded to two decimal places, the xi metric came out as 0.08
